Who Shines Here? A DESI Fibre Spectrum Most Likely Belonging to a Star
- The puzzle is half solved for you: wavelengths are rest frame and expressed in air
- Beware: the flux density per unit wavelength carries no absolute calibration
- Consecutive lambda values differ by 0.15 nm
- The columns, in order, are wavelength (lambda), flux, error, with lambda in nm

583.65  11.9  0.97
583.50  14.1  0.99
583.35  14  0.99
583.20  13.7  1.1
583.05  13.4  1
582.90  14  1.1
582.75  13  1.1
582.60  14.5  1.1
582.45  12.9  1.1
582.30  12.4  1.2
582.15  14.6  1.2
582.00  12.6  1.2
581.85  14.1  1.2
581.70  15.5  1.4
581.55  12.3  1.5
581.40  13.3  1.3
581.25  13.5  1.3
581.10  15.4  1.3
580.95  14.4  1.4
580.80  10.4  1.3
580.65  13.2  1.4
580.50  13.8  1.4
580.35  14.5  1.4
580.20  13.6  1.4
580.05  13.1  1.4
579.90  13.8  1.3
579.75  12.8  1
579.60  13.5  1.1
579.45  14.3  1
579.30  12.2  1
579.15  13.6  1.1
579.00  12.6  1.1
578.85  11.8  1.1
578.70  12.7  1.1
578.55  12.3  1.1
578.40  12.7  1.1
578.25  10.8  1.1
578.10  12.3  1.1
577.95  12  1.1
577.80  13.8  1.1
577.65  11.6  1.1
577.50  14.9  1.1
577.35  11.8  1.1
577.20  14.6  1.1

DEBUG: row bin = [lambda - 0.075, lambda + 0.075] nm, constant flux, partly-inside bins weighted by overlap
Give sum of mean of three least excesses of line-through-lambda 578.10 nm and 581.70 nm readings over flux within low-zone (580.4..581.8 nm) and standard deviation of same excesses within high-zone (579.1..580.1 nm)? 0.7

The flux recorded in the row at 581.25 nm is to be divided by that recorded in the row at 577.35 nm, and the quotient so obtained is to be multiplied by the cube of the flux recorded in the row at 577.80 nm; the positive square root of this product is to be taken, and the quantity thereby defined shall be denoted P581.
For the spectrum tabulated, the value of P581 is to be 54.8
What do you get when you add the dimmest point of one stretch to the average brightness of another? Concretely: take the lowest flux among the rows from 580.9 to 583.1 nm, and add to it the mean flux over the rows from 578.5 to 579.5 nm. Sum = 25.1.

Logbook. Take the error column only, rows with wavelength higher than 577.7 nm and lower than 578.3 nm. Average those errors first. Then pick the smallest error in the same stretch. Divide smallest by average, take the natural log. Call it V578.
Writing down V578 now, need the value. 0.00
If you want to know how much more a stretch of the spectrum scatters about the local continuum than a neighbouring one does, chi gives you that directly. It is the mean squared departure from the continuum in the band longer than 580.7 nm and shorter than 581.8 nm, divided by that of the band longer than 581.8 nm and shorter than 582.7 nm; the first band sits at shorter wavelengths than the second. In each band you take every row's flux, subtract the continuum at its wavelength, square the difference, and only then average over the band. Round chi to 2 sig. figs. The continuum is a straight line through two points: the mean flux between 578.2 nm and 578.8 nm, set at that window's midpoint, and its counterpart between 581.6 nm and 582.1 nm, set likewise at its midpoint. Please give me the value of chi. 1.8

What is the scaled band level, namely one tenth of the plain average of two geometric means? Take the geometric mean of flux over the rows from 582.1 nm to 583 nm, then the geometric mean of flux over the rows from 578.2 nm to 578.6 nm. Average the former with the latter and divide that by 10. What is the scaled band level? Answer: 1.27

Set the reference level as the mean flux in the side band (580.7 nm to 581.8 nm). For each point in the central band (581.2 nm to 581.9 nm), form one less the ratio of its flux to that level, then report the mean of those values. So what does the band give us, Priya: -0.01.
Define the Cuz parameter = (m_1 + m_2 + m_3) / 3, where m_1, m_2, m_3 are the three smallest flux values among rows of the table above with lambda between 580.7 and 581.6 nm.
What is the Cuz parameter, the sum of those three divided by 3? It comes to 12.0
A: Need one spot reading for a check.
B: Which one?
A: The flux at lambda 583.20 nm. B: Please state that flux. 13.7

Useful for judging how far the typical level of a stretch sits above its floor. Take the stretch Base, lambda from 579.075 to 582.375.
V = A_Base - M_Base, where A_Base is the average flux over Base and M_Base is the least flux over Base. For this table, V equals 3.10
